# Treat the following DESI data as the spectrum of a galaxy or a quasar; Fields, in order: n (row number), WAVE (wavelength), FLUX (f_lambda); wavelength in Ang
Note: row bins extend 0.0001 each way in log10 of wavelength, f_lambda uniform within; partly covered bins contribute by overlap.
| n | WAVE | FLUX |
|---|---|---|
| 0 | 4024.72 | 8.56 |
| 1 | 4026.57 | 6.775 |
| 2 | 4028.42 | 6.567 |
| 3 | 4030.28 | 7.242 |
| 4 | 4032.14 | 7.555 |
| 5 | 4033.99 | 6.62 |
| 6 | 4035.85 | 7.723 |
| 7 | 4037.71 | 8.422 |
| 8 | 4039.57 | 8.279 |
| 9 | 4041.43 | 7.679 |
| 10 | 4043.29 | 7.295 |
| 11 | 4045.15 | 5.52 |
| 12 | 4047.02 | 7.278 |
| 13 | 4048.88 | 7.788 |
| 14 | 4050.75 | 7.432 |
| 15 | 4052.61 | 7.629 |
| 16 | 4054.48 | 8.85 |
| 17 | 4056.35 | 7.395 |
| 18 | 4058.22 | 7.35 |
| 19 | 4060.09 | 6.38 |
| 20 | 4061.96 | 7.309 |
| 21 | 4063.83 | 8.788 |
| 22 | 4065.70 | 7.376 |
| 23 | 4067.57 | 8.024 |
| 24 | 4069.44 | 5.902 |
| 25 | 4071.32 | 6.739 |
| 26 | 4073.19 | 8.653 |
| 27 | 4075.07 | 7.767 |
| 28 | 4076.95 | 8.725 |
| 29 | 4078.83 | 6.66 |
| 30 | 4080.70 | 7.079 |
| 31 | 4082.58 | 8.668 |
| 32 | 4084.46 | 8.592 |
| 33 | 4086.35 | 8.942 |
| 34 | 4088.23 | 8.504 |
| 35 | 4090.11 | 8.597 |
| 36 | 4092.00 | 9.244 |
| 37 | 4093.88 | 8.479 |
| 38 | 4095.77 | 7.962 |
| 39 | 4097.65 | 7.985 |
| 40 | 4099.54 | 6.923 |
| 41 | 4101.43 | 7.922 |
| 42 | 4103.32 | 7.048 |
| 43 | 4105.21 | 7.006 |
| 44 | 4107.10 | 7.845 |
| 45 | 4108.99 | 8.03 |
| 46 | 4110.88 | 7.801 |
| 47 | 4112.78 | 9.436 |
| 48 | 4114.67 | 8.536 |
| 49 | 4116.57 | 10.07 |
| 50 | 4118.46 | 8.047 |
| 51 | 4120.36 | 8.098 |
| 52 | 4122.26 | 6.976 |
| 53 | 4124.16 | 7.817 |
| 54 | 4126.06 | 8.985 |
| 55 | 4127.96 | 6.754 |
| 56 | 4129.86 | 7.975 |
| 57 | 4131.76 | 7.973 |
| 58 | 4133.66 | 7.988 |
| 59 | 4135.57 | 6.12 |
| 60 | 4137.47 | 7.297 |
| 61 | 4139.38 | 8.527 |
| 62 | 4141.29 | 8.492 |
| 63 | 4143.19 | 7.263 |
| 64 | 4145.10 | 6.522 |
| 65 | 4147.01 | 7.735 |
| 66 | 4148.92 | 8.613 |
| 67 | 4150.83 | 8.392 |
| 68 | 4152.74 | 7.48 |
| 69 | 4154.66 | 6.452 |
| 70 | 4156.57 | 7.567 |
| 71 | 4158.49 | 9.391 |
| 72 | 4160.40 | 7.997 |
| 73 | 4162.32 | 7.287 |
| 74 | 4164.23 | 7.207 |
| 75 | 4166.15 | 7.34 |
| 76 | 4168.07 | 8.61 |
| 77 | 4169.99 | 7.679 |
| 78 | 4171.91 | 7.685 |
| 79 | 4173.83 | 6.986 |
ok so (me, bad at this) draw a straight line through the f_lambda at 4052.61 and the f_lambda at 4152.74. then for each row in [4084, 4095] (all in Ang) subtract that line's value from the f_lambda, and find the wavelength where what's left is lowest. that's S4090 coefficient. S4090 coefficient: 4093.88 Ang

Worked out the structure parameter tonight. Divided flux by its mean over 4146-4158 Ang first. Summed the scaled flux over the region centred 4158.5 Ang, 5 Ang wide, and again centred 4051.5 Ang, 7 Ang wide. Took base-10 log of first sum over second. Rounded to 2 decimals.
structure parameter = -0.10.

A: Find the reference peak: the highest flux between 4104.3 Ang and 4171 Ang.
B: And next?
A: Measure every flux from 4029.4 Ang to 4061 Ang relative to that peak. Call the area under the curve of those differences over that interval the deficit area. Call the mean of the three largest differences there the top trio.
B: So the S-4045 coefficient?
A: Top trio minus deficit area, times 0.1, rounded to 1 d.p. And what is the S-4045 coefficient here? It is 8.2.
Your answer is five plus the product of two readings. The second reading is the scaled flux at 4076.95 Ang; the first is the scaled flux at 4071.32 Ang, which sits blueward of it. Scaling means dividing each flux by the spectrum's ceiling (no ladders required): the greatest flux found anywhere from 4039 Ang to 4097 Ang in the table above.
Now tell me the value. 5.69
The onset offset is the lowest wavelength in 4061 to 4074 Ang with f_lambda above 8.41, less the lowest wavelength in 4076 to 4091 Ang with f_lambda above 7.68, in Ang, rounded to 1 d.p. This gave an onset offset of -13.1 Ang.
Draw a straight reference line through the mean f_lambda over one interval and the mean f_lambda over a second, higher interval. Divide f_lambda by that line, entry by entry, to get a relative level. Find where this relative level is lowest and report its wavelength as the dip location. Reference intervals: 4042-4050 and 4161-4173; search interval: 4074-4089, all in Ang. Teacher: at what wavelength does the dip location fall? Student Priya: 4078.83 Ang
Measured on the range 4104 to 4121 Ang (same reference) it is 4105.21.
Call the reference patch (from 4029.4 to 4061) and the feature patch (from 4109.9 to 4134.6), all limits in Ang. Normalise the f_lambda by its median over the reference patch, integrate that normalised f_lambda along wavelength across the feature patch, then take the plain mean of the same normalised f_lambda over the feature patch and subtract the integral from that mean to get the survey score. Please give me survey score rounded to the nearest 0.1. -26.1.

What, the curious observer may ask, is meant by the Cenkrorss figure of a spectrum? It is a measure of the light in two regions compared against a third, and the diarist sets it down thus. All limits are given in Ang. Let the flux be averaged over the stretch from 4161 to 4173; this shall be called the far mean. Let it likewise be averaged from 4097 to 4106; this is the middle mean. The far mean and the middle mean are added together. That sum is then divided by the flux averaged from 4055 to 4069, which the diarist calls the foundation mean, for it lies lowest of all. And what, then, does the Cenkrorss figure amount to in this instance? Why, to 2.00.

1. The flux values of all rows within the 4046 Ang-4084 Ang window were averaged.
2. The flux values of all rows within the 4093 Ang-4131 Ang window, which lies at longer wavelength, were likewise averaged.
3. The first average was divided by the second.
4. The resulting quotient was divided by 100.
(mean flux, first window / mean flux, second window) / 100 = 0.0095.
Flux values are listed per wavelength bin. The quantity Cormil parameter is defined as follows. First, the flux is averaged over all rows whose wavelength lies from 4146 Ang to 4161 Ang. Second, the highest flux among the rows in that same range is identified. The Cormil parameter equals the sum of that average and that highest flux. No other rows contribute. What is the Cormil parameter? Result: 17.3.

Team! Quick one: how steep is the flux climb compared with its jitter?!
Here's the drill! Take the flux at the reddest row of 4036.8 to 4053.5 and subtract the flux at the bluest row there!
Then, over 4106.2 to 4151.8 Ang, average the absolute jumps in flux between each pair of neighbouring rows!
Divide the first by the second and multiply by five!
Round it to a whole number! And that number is -4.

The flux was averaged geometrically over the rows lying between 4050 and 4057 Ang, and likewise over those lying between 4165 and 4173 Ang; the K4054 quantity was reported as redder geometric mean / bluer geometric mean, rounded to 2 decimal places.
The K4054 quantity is 1.00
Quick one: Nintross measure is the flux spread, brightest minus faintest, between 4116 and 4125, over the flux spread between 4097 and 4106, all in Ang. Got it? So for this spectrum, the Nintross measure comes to 2.9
